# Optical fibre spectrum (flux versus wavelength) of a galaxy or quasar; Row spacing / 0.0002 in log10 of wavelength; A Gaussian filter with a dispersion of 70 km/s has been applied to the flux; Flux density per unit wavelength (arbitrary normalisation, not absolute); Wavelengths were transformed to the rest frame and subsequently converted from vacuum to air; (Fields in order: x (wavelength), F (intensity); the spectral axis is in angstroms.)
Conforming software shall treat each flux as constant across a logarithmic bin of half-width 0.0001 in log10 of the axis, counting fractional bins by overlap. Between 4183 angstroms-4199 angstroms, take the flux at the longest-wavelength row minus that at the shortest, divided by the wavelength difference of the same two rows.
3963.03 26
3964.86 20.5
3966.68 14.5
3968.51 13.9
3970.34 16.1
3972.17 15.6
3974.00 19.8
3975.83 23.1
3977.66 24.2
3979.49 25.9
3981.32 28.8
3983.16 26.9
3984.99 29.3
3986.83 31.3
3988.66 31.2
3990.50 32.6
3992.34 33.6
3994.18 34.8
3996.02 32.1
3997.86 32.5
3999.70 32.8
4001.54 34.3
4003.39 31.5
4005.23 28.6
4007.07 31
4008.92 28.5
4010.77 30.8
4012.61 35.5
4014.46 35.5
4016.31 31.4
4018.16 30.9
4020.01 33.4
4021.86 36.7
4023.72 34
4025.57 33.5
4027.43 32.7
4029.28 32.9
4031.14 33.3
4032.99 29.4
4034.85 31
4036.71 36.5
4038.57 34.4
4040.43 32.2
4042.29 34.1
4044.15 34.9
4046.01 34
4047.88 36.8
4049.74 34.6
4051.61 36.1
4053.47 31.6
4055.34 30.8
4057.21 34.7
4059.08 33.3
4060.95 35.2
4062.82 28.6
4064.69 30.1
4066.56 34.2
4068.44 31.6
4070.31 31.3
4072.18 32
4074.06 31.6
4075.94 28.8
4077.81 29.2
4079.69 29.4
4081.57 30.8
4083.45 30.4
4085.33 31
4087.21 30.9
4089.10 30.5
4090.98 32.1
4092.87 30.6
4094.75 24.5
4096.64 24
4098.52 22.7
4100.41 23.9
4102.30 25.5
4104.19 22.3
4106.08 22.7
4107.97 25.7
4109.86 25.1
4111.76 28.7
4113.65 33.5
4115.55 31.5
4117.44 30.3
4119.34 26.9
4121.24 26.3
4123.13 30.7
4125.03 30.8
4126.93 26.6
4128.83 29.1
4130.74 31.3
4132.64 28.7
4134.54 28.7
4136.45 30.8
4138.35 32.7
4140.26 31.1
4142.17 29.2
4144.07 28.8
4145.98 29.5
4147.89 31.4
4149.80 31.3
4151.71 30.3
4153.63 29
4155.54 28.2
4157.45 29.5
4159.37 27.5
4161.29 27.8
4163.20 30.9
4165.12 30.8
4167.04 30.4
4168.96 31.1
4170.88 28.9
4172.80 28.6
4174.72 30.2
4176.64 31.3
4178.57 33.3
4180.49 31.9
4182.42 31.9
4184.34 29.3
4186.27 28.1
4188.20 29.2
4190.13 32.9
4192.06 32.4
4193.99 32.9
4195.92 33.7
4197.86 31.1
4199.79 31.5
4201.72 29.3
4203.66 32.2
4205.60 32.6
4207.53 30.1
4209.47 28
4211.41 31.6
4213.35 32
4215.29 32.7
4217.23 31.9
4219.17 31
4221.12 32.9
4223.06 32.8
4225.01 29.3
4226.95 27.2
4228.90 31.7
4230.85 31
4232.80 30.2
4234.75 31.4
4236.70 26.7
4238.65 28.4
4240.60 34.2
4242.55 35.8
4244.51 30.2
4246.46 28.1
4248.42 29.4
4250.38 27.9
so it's 0.1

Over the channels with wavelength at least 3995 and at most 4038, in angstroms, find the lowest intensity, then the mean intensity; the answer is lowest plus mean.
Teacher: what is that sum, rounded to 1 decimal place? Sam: 61.1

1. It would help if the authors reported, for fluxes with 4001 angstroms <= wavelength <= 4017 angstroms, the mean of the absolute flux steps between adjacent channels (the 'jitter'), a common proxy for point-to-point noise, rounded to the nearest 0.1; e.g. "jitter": 2.7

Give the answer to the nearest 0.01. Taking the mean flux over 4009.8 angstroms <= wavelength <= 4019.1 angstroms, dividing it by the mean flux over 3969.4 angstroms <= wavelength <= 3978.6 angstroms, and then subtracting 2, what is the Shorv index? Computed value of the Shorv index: -0.34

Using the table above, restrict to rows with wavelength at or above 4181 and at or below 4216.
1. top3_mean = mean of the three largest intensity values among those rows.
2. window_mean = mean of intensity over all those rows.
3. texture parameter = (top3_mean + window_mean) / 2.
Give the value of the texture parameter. 32.2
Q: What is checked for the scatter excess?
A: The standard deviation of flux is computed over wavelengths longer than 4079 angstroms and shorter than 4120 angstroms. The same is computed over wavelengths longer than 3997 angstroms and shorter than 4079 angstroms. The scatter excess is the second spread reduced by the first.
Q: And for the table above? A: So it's -1.2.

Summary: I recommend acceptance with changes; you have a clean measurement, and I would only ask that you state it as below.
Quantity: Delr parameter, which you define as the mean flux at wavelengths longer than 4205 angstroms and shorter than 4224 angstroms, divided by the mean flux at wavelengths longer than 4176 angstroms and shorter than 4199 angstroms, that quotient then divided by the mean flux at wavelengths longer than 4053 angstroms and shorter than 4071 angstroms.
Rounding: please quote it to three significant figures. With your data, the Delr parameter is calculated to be 0.0312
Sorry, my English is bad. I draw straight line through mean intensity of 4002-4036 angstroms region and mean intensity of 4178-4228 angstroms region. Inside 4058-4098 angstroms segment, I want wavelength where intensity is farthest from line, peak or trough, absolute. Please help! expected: 4096.64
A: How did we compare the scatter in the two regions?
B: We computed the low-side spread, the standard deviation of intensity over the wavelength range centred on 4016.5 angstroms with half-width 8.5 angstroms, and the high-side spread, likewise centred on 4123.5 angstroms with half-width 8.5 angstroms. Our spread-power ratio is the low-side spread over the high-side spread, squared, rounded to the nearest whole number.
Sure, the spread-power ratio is 2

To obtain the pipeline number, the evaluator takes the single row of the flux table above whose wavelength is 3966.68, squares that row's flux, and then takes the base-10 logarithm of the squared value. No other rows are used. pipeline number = 2.32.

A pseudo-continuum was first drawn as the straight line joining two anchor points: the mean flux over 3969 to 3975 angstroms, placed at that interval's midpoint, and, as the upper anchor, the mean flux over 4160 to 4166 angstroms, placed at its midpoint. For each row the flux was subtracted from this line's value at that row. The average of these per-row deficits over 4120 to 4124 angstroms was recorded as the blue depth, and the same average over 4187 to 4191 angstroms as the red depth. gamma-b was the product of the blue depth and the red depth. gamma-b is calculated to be -1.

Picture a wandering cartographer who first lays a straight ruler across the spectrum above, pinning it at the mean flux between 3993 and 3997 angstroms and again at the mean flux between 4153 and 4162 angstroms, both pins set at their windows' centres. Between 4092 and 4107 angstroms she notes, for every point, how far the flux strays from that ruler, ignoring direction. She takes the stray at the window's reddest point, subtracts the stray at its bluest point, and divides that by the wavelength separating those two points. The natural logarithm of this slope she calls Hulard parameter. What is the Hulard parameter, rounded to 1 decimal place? -0.6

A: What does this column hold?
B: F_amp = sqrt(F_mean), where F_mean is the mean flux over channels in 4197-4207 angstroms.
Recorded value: 5.60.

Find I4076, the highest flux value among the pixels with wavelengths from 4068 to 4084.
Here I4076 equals 32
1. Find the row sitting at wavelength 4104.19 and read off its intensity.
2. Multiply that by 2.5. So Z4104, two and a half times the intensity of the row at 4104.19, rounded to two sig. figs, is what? 56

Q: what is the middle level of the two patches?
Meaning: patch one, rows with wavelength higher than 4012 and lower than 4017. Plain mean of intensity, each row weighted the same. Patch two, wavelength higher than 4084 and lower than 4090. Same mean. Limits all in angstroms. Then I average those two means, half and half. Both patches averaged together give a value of 32.5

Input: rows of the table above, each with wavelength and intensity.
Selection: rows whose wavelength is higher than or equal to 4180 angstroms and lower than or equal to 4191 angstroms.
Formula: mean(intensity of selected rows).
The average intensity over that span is 30.5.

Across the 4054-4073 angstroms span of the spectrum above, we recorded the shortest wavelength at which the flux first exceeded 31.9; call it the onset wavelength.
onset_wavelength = 4057.21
